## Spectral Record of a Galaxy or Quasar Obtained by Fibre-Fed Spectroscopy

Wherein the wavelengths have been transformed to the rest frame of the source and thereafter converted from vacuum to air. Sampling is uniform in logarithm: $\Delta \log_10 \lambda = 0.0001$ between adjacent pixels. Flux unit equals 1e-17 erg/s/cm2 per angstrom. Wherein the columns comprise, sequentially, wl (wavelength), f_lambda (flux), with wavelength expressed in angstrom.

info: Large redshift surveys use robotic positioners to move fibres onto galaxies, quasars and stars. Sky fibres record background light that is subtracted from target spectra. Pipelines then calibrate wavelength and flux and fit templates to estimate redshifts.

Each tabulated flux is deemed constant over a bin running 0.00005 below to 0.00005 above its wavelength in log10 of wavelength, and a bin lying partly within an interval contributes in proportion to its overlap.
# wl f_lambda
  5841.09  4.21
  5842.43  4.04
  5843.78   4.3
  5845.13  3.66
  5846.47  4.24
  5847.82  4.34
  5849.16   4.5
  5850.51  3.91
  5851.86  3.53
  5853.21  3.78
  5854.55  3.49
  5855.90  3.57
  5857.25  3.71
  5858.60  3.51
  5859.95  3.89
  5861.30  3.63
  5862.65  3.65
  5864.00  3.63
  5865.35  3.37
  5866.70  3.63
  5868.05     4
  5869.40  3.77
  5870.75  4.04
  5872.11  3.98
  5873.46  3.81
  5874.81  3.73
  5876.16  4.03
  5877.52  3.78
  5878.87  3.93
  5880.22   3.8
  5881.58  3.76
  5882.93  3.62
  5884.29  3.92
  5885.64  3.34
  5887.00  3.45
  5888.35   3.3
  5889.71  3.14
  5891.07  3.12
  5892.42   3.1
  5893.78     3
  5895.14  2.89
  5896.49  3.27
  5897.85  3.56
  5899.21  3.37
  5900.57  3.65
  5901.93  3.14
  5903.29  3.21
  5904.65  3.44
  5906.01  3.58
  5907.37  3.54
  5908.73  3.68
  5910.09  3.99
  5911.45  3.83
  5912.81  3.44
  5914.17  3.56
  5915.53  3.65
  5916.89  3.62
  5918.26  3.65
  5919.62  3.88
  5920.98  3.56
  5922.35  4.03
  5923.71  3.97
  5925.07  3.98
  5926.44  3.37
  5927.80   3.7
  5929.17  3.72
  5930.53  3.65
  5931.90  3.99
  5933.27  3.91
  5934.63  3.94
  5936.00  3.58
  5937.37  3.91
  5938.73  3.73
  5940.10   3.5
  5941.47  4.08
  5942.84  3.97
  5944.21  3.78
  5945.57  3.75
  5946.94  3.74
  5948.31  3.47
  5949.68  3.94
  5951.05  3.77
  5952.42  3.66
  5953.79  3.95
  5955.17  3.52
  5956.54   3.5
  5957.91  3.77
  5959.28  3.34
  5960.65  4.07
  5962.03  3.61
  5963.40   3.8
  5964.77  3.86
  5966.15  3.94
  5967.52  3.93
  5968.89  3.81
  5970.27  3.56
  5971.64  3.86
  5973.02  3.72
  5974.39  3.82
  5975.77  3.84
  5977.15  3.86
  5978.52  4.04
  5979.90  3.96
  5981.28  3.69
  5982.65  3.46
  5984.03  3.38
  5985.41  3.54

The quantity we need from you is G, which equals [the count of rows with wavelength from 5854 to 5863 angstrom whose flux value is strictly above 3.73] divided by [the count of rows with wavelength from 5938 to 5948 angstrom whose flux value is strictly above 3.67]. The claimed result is 0.2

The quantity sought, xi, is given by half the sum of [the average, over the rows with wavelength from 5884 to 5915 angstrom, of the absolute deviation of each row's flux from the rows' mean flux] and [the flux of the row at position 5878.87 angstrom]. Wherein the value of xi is 2.08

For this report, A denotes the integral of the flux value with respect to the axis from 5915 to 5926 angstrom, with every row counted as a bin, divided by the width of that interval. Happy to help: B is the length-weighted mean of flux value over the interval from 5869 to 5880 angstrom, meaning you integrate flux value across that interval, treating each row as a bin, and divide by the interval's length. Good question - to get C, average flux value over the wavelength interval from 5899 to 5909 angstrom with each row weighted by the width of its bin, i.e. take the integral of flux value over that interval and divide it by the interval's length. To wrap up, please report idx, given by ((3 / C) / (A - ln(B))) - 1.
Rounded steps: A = 3.78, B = 3.88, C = 3.44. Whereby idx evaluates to -0.641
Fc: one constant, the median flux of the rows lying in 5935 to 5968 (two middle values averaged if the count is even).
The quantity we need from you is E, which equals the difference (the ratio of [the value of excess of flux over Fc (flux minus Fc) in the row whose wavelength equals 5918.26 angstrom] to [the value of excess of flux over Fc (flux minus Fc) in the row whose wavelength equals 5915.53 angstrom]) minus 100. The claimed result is -99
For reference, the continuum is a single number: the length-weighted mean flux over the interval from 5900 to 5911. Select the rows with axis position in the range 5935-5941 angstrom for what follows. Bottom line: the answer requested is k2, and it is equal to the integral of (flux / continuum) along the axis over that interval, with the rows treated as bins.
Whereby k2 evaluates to 6.3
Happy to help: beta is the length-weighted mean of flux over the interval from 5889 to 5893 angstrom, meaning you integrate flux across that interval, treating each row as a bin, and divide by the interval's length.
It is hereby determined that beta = 3.12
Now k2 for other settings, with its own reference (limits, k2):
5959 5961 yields 2.1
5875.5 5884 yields 9.2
